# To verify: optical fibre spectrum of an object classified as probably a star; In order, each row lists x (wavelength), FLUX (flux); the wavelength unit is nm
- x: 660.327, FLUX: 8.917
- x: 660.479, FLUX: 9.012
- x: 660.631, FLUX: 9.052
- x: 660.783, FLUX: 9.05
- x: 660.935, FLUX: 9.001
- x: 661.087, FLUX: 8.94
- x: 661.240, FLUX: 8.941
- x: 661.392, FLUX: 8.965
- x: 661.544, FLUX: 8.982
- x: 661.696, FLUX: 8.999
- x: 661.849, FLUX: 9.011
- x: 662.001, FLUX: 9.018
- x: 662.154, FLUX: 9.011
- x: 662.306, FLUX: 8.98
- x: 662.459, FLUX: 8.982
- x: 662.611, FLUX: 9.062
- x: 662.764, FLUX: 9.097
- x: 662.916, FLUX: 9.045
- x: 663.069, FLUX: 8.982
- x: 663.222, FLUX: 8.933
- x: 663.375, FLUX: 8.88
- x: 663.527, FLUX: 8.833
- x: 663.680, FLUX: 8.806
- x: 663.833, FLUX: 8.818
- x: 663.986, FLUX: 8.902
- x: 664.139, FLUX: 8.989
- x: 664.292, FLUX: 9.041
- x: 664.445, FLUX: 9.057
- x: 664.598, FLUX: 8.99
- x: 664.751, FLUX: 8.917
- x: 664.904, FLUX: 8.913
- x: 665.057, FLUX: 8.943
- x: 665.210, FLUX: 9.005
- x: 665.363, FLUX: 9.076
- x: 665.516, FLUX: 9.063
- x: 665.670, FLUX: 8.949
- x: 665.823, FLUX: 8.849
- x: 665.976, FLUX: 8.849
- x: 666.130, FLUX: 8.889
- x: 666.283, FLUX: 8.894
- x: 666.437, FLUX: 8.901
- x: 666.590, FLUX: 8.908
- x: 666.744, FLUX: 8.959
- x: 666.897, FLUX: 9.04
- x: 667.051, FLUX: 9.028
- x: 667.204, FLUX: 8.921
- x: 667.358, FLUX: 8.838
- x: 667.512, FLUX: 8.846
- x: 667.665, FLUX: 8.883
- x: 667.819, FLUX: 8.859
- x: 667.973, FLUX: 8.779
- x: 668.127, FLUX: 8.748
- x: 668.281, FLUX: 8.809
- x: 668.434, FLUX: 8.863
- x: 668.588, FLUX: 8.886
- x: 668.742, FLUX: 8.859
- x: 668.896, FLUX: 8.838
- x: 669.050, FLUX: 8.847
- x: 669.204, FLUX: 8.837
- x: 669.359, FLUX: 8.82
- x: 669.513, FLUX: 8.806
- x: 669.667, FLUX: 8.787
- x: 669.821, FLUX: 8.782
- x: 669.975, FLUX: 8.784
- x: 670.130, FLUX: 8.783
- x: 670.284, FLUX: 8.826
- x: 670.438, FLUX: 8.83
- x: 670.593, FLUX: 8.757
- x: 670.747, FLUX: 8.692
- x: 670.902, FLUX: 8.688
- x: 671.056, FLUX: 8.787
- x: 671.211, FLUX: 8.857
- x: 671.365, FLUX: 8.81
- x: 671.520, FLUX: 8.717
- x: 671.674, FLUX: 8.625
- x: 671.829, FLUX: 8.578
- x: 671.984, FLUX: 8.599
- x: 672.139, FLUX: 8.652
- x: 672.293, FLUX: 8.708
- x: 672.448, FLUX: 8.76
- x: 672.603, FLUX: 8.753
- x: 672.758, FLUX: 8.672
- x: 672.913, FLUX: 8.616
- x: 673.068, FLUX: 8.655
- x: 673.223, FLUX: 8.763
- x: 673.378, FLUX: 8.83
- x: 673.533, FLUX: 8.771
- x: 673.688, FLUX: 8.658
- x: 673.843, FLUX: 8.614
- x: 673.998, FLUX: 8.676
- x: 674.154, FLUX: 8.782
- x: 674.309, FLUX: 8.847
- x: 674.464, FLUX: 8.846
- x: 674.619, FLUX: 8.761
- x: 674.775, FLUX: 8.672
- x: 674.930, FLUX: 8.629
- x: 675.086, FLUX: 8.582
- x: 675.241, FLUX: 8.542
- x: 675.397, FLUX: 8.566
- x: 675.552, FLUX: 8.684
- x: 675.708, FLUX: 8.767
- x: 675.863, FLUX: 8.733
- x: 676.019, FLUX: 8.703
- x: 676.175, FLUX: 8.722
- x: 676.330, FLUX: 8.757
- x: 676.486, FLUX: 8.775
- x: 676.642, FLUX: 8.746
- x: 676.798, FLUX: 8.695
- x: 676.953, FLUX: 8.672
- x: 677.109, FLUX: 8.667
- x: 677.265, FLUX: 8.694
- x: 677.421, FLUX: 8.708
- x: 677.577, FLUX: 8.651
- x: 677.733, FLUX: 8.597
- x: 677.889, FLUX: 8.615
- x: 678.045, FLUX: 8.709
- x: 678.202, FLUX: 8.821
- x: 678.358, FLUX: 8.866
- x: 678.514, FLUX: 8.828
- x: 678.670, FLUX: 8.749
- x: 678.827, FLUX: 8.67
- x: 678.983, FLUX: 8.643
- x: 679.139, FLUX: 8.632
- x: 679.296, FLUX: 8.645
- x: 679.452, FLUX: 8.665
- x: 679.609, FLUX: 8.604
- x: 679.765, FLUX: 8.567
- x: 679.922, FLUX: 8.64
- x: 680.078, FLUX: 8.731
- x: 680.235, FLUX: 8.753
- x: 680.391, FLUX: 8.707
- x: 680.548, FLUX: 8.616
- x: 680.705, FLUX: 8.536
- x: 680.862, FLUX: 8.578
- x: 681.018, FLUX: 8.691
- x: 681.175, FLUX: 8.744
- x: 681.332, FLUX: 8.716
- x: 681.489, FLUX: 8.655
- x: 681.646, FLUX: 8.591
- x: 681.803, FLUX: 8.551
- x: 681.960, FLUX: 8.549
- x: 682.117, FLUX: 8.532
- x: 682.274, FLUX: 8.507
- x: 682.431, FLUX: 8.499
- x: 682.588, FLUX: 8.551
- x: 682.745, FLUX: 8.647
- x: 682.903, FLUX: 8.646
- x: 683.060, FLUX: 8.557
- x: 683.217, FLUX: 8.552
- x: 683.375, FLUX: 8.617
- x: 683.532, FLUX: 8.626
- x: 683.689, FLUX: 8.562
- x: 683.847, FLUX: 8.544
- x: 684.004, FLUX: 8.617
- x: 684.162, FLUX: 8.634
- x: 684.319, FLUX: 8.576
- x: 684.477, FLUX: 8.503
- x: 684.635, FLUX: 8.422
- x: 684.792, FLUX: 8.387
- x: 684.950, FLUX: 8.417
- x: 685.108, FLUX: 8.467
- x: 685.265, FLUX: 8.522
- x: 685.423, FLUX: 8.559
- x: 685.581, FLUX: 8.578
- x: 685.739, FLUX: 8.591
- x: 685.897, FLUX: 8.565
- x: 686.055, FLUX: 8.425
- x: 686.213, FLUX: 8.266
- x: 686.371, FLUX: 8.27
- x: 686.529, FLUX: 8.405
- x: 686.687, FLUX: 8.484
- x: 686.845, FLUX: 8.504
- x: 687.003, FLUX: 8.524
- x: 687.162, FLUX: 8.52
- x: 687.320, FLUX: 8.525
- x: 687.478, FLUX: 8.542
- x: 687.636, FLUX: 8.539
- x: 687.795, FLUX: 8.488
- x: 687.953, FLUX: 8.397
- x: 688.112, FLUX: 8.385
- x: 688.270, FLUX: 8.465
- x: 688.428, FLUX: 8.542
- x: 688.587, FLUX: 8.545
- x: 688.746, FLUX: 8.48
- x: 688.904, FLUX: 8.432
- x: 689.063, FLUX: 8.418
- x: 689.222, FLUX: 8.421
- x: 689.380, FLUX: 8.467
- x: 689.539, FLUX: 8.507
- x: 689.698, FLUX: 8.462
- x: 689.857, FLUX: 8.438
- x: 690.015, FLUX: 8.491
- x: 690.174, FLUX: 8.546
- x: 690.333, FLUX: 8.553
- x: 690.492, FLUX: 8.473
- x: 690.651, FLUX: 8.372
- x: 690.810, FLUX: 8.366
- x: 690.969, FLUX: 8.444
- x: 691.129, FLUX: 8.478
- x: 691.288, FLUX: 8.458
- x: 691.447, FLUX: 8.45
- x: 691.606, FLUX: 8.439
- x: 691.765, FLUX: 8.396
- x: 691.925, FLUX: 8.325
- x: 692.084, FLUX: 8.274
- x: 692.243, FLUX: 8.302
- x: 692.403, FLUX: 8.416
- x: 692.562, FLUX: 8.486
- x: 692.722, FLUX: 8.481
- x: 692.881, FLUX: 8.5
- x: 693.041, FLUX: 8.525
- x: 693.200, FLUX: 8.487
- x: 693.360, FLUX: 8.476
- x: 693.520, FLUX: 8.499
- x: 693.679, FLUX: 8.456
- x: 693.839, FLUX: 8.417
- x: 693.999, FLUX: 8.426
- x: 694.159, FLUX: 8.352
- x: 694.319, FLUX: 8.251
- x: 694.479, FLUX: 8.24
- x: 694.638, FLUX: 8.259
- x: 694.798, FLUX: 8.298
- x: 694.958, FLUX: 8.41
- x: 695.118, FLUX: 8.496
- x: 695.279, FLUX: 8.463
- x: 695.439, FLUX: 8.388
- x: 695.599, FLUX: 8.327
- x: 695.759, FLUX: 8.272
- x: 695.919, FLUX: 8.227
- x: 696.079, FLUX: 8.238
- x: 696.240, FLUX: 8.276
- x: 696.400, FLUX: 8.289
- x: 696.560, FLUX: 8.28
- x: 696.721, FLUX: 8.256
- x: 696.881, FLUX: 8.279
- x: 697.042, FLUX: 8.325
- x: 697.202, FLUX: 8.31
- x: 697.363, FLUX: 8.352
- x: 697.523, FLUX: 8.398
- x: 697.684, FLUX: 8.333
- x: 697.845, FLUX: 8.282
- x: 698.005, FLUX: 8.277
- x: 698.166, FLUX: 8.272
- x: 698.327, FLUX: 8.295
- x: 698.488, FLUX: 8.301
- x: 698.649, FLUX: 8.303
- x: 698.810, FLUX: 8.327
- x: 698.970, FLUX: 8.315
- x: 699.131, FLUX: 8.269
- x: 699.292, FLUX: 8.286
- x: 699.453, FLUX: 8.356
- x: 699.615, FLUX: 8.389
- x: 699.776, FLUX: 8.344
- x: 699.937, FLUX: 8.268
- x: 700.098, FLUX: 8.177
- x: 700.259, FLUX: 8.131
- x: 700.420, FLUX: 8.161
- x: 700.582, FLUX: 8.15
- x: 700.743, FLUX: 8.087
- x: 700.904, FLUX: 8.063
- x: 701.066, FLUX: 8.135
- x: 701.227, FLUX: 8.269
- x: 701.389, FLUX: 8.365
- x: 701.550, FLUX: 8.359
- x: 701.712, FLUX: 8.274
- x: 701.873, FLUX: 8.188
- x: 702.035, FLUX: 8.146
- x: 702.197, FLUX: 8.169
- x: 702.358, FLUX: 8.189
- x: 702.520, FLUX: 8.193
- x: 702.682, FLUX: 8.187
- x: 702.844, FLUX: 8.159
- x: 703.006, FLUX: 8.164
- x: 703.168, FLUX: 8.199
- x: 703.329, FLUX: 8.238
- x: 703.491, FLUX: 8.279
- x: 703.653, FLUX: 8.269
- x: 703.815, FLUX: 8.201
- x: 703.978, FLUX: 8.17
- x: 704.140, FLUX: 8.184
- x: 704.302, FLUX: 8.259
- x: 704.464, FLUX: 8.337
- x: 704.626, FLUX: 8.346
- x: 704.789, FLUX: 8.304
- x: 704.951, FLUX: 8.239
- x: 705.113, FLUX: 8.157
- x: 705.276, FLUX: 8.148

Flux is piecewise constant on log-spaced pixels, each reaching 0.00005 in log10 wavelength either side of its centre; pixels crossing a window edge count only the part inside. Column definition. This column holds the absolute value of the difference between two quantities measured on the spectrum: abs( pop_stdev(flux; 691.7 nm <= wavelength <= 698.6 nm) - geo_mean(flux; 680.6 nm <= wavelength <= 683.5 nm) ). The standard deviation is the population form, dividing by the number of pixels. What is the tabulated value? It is 8.51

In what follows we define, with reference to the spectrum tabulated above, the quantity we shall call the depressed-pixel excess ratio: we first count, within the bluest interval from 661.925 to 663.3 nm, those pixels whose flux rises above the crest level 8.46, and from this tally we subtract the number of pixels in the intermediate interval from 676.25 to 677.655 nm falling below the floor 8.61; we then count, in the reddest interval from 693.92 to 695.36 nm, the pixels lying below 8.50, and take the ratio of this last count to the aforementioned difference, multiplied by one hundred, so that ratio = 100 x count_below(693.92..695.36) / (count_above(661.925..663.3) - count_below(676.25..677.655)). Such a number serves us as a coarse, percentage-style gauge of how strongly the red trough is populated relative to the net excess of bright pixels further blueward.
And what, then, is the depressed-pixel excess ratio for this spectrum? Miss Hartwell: 100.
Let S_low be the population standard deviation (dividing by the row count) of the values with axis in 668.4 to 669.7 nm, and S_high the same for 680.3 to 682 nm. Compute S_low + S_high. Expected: 0.100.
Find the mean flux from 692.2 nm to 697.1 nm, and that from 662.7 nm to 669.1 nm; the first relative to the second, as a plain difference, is -0.55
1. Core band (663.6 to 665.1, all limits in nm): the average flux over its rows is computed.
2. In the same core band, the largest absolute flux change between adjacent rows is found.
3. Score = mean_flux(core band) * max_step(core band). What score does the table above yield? 0.78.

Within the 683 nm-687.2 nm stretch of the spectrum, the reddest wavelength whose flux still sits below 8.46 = 686.529 nm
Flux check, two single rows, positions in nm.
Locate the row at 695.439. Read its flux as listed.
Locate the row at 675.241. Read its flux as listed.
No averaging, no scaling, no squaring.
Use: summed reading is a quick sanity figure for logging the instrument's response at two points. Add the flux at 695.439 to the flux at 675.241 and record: 16.9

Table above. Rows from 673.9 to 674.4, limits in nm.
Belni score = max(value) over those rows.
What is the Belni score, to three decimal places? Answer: 8.847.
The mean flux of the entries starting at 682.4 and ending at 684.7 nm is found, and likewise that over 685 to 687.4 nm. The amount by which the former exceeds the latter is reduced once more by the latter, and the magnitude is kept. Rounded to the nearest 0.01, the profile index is 8.39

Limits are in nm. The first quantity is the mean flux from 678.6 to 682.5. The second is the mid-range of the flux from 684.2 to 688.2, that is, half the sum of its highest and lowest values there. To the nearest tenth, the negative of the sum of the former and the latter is -17.1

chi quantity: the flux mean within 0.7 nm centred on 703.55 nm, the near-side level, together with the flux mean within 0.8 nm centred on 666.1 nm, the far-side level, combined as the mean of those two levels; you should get 8.6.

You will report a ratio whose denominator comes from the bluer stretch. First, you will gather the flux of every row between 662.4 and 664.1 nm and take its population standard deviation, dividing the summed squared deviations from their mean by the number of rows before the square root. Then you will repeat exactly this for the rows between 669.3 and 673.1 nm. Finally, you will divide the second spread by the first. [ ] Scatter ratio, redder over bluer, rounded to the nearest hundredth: 0.81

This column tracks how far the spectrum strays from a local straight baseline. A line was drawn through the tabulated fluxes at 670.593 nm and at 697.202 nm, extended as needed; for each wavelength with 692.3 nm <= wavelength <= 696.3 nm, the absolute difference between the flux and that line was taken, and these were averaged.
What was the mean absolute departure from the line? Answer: 0.084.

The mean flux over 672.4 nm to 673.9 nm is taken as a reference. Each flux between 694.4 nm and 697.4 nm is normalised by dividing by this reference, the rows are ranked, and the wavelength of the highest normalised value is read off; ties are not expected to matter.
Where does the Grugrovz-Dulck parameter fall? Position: 695.118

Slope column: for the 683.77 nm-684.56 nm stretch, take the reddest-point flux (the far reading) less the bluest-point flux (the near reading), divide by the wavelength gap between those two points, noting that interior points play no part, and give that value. -0.07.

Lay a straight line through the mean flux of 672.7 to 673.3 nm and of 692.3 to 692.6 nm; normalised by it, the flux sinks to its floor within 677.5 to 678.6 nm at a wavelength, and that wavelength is 677.733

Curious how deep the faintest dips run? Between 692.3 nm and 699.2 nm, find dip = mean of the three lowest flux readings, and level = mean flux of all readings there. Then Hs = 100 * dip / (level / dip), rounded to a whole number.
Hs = 812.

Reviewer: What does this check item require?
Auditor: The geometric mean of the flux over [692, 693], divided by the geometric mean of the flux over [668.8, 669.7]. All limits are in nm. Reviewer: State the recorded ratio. 0.95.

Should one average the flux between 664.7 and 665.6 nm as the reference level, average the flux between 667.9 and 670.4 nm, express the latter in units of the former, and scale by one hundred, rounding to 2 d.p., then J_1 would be 98.10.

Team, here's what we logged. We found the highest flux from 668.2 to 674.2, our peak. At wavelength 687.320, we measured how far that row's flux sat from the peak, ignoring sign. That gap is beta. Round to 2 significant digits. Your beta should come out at 0.36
